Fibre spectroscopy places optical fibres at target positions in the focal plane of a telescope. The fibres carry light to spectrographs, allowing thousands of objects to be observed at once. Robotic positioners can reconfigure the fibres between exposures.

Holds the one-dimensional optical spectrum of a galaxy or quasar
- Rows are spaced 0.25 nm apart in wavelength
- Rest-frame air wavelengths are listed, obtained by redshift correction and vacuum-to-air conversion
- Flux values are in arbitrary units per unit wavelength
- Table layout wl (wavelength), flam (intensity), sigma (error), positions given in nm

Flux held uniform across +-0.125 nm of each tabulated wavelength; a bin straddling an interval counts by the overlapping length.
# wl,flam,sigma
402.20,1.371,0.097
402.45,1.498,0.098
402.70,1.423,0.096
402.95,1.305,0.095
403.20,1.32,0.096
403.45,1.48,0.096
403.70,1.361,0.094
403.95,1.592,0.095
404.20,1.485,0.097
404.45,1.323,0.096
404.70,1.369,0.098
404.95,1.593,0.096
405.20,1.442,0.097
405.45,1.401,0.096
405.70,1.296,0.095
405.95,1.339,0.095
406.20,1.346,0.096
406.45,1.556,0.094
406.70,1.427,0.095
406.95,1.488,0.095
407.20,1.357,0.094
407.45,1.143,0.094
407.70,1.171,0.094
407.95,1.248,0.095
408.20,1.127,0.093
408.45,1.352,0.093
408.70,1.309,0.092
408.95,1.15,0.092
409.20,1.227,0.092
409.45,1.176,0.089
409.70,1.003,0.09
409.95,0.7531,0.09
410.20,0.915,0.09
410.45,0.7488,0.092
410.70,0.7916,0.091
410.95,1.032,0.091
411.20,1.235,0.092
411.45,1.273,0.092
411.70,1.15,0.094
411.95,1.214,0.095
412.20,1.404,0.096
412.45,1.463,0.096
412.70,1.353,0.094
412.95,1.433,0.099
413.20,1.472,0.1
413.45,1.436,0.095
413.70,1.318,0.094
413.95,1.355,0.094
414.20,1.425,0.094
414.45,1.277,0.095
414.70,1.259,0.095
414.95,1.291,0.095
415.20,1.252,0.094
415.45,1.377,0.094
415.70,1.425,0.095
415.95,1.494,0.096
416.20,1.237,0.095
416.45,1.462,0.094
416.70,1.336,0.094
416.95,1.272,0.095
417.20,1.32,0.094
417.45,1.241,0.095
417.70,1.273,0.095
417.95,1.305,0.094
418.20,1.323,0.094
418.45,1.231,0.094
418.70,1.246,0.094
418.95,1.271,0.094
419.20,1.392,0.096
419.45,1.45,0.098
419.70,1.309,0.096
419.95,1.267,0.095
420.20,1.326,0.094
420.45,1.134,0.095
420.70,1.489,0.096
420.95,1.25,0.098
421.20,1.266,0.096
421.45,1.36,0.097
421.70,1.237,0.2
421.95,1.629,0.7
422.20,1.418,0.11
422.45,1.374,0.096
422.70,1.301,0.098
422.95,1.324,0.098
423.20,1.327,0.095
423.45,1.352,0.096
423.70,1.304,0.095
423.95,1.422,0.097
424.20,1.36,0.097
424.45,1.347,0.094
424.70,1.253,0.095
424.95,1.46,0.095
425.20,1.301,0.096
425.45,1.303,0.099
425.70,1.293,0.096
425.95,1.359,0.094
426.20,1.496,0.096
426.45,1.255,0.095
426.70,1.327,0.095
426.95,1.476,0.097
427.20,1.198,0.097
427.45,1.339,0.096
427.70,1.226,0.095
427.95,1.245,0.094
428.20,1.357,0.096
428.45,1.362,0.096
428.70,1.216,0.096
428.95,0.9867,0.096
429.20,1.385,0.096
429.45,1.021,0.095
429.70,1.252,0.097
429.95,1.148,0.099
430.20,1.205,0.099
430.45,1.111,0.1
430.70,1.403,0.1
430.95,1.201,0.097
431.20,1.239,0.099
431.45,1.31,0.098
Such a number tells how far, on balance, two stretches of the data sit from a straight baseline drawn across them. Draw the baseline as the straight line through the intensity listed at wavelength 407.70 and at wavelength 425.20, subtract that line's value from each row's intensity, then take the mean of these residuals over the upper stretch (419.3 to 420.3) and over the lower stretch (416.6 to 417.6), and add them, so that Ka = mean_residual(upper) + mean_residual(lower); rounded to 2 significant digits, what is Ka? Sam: 0.13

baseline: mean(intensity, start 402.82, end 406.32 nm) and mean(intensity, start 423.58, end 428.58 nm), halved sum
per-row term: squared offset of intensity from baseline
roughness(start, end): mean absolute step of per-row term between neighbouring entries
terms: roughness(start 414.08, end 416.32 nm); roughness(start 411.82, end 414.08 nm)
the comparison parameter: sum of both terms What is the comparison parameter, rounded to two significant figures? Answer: 0.014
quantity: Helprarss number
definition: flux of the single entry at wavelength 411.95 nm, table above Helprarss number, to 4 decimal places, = 1.2140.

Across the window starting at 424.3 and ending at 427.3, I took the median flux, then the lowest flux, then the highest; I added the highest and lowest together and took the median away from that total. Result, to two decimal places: 1.38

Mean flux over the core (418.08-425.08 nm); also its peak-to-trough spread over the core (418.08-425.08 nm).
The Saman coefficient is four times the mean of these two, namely 3.7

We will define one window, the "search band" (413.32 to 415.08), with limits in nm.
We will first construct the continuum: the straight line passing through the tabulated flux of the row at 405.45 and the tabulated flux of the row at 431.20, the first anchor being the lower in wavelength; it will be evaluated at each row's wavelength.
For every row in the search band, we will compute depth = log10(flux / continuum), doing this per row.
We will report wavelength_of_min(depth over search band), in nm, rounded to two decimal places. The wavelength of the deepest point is 414.70 nm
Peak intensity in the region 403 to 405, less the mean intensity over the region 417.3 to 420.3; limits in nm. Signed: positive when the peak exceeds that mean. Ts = 0.29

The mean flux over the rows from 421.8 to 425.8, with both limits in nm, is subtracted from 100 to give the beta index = 98.6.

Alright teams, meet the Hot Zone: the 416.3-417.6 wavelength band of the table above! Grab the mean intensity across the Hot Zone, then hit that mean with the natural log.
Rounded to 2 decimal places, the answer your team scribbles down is 0.28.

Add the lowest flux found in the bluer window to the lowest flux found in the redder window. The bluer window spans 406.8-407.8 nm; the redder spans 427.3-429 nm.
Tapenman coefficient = 2.13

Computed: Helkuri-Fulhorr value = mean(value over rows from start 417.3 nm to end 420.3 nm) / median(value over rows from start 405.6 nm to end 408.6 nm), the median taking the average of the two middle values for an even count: 0.97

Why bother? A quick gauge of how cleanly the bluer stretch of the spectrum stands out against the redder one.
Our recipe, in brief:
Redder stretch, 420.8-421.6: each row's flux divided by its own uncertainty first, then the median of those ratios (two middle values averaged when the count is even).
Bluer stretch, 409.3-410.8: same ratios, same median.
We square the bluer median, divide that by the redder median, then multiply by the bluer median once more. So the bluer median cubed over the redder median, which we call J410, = 64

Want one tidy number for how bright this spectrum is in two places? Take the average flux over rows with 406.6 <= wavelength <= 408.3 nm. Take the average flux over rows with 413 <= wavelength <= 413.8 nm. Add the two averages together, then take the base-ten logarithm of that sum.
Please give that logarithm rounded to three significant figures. 0.430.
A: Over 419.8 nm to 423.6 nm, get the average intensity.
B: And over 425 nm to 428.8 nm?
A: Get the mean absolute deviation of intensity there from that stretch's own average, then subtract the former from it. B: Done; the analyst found -1.27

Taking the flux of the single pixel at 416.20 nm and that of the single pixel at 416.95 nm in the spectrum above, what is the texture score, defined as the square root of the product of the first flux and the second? 1.25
